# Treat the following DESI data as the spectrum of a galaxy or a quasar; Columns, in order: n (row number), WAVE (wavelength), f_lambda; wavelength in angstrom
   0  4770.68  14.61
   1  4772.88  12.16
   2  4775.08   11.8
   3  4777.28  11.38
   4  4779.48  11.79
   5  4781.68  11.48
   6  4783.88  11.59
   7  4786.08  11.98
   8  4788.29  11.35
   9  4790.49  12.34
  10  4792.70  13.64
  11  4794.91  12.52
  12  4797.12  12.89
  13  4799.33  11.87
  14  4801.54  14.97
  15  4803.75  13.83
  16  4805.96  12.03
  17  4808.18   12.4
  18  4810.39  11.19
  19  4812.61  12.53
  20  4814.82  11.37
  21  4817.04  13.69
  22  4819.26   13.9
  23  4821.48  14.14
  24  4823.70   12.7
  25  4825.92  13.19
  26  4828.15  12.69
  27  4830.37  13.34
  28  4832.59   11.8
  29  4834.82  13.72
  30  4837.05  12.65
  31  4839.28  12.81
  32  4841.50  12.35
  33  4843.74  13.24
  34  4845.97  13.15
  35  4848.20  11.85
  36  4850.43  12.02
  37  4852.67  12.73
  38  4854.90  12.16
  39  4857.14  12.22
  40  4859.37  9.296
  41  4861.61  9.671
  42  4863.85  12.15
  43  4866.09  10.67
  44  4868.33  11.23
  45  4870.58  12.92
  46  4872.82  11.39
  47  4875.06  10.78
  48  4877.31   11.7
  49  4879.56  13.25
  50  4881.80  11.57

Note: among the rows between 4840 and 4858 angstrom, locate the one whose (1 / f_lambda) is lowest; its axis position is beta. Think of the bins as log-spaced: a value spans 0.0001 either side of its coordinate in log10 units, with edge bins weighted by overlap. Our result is 4843.74 angstrom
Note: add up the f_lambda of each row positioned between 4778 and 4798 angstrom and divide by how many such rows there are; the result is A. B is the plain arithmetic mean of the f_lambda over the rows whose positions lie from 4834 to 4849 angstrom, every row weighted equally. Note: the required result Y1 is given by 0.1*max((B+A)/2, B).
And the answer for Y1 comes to 1.28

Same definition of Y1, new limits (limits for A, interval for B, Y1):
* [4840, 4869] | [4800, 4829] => 1.30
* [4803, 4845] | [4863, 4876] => 1.22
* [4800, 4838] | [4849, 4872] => 1.22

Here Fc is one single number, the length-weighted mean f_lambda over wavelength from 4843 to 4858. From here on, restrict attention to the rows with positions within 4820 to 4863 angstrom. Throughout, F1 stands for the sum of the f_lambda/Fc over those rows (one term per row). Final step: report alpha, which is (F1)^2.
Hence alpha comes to 357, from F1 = 18.9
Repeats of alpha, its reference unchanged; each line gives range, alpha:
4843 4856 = 36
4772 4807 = 251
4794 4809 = 53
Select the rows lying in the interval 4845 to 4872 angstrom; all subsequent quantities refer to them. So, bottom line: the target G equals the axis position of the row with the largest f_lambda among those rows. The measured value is 4845.97 angstrom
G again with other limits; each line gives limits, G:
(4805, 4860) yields 4821.48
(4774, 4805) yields 4801.54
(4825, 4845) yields 4834.82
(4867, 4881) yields 4879.56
